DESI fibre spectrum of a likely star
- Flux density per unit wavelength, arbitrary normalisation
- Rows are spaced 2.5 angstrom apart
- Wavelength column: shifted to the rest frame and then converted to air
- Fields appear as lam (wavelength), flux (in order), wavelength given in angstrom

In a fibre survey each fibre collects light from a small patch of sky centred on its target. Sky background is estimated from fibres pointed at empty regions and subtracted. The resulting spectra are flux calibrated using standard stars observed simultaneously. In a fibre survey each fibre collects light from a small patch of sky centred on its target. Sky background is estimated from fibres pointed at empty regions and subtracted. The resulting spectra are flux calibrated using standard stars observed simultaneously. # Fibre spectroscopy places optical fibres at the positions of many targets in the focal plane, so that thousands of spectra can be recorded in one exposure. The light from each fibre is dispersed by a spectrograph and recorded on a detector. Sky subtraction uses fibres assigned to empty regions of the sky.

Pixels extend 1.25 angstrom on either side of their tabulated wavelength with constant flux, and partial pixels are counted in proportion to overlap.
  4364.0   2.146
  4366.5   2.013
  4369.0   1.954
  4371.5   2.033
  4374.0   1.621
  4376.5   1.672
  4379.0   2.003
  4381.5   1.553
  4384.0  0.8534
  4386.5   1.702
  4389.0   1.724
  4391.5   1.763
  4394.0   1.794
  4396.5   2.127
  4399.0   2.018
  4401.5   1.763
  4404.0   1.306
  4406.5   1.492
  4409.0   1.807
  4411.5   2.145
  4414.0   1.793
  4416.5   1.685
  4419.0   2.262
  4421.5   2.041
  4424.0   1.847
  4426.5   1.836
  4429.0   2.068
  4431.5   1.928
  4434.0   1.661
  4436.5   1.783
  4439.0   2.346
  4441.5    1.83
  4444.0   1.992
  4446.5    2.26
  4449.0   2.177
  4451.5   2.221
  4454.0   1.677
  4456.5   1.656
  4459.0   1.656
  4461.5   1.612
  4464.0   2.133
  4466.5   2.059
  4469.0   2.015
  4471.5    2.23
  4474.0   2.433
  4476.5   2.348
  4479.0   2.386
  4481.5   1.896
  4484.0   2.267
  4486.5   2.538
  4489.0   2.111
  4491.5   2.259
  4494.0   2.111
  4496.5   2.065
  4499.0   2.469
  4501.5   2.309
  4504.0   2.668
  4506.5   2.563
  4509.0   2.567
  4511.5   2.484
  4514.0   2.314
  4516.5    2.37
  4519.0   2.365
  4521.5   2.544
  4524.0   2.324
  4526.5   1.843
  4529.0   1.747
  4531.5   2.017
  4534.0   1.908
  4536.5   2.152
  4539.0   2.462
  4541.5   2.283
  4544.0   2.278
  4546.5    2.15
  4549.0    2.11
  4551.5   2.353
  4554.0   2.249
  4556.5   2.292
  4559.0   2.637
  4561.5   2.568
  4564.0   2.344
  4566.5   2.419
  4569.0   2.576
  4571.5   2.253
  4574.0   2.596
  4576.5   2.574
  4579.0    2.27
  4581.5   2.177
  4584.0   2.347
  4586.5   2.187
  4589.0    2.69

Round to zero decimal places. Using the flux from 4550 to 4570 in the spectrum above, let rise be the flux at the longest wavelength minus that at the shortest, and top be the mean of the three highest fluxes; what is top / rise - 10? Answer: 2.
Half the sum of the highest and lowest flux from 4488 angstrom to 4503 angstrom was 2.27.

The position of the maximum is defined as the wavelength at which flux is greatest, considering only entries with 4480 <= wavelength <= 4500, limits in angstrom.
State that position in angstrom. 4486.5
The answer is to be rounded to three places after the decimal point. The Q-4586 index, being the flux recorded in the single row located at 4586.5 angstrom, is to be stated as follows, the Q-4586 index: 2.187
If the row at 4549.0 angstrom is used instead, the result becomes 2.110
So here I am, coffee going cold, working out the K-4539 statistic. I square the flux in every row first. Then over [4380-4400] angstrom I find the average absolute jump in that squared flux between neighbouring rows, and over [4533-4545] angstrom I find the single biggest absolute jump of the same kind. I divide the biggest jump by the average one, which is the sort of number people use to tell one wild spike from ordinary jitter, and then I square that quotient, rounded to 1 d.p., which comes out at 2.8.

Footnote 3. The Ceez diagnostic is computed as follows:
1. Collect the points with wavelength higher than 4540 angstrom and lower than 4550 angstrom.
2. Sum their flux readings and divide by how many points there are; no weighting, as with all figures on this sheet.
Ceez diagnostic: 2.21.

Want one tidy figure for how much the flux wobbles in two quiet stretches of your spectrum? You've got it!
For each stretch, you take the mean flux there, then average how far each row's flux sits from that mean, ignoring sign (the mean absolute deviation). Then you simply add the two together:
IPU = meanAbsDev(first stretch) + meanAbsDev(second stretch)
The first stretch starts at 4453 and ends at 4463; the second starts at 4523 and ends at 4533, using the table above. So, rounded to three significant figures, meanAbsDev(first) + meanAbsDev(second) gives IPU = 0.207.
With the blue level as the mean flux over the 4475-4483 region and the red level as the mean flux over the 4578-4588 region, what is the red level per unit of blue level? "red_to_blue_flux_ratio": 1.02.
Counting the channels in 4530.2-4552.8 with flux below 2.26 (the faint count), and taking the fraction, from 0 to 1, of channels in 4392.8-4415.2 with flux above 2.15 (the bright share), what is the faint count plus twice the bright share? 5.0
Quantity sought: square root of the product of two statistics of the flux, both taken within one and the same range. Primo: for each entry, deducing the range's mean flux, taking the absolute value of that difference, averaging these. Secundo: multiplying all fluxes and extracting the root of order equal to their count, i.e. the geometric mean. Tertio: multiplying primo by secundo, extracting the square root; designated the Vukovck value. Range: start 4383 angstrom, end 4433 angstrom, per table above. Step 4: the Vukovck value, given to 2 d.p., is 0.61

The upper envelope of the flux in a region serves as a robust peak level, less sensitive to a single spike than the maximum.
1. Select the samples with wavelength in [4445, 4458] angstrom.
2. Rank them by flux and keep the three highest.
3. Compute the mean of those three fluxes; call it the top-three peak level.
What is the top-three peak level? 2.2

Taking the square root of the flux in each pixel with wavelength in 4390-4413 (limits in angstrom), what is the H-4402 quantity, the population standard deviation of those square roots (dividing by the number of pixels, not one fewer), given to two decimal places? 0.10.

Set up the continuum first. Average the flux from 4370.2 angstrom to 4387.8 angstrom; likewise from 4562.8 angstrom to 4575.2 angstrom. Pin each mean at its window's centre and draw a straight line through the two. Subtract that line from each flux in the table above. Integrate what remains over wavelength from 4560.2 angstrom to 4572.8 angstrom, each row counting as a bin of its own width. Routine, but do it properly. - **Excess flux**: 0.1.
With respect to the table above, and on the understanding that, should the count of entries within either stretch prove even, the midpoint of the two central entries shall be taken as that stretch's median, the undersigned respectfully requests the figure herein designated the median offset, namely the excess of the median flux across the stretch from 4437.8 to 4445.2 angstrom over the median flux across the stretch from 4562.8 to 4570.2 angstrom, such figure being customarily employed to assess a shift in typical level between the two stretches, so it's -0.4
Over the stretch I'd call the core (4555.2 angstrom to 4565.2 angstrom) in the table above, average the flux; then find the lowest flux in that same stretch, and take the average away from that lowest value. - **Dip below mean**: -0.17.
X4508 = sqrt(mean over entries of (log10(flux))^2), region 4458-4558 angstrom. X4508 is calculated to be 0.348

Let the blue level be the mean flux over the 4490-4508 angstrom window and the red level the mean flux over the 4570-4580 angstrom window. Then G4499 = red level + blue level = 4.8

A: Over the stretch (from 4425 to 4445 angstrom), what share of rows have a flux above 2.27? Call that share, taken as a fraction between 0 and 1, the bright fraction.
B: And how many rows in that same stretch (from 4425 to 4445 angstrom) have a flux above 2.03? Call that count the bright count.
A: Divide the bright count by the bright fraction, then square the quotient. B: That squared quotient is 256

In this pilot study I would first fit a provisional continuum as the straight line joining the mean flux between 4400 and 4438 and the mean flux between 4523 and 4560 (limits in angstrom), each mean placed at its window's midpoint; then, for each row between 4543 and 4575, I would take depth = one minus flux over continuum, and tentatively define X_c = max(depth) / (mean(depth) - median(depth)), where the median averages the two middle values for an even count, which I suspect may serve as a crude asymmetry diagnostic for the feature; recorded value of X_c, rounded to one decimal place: -2.4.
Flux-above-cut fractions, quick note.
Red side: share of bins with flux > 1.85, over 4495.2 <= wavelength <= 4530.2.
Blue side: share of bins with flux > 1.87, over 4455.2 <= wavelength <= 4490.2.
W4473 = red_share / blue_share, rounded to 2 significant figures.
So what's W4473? 1.1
